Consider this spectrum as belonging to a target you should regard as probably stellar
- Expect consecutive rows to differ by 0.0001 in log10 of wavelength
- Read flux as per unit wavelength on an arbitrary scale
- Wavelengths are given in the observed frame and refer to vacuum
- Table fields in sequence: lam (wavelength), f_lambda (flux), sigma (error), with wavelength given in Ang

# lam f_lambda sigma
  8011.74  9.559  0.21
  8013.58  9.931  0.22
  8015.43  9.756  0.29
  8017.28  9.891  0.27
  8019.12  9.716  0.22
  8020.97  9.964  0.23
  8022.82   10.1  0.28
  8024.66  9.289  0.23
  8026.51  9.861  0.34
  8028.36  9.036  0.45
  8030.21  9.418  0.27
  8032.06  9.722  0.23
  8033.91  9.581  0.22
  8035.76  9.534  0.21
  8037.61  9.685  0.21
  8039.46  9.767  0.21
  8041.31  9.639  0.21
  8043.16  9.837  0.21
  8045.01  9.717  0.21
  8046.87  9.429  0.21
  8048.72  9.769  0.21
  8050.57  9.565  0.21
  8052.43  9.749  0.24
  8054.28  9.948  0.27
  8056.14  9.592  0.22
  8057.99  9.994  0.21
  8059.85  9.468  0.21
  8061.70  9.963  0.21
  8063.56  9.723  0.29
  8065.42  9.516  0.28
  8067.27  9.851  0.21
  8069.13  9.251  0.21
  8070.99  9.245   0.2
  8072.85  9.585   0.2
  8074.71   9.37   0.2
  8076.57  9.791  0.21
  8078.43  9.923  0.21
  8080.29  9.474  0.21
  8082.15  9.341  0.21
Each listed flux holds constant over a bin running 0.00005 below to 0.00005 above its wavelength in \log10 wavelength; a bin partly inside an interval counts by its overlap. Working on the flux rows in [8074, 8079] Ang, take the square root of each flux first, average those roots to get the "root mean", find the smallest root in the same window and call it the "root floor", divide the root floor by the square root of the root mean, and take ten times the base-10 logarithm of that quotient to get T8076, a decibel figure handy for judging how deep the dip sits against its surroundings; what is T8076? 2.39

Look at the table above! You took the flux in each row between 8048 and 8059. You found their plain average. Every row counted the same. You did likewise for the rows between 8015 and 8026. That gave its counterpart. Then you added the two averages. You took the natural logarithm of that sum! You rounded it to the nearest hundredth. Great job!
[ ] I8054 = 2.97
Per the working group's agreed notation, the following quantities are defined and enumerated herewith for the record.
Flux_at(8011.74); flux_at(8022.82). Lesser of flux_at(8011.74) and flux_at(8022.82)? 9.6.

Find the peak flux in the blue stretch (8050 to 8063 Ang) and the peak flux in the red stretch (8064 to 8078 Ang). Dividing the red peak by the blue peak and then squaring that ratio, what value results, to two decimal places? 0.97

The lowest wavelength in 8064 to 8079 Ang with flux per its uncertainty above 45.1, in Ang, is 8067.27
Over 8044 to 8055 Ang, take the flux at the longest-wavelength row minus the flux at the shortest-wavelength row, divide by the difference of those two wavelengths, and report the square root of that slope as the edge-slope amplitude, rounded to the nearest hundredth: 0.16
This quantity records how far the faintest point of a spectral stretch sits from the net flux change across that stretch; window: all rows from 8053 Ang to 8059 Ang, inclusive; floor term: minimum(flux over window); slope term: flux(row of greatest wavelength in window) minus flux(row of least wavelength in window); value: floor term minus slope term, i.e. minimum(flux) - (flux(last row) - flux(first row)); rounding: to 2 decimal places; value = 9.55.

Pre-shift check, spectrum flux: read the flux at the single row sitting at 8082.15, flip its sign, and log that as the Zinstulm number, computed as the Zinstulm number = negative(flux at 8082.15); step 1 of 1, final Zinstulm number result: -9.34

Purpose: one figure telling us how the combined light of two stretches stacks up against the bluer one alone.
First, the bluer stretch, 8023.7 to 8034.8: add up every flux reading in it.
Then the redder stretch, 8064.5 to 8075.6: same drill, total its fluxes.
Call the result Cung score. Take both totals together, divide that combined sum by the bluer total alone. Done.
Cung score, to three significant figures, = 2.00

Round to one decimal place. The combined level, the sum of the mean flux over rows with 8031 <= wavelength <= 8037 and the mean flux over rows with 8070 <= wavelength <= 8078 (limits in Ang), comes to 19.1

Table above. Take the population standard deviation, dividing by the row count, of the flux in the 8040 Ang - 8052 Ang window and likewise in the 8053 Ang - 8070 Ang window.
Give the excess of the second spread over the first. 0.11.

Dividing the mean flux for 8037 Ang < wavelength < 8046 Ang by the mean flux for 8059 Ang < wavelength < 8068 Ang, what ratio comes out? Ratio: 1.00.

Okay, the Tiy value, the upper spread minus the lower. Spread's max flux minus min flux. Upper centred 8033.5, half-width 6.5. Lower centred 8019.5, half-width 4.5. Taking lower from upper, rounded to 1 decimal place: 0.3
